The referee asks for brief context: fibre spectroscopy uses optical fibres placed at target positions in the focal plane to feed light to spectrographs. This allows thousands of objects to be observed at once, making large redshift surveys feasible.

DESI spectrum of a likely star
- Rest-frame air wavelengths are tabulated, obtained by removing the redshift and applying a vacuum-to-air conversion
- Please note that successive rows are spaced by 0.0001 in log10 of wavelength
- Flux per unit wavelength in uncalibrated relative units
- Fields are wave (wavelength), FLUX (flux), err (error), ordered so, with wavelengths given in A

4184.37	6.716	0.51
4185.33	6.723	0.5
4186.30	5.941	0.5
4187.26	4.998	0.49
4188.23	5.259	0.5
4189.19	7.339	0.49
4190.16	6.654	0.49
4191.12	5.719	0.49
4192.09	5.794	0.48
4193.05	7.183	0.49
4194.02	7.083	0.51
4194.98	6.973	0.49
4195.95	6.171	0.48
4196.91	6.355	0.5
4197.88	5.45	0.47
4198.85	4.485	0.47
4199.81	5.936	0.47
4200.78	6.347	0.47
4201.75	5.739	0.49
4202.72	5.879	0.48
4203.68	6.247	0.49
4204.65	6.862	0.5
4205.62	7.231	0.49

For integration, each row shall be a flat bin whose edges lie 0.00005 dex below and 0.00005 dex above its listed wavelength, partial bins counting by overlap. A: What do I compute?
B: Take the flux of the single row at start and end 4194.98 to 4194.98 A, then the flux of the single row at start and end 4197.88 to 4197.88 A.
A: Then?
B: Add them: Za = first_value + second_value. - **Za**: 12.4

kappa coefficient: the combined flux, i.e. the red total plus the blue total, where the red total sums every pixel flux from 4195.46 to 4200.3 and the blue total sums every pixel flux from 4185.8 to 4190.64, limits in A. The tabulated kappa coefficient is 59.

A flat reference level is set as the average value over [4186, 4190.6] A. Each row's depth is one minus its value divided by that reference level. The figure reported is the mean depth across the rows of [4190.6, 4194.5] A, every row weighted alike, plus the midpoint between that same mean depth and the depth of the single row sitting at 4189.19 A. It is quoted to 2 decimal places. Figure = -0.21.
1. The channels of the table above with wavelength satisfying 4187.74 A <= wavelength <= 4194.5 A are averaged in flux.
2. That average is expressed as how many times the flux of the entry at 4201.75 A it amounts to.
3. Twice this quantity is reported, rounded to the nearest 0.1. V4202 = 2.2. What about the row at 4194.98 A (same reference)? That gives 1.8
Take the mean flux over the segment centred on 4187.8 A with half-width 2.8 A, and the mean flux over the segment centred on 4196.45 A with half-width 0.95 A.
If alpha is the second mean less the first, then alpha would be 0.1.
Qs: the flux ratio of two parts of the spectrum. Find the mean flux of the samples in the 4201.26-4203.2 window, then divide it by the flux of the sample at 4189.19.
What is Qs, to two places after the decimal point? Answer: 0.79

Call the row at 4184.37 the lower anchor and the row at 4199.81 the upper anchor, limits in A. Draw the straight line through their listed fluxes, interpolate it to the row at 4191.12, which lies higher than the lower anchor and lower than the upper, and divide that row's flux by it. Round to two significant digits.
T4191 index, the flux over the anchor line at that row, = 0.90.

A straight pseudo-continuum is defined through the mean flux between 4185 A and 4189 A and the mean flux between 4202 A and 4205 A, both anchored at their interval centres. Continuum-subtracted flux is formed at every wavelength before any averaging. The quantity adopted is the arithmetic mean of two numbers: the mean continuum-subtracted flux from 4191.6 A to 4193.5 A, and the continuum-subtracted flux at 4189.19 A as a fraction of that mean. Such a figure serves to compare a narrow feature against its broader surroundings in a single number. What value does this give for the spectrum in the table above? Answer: 1.7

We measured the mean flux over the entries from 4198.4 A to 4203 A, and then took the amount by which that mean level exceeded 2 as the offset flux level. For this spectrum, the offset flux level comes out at 3.68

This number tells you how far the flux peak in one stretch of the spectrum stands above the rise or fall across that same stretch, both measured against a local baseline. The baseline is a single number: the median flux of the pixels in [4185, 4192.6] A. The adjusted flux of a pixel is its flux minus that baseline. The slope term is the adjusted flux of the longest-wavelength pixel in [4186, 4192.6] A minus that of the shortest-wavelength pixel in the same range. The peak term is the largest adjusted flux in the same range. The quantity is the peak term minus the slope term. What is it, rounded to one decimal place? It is 1.6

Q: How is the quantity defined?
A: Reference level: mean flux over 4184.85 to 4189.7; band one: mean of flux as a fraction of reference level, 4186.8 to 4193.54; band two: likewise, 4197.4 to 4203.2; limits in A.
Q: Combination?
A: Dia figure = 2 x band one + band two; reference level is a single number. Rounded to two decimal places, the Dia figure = 2.96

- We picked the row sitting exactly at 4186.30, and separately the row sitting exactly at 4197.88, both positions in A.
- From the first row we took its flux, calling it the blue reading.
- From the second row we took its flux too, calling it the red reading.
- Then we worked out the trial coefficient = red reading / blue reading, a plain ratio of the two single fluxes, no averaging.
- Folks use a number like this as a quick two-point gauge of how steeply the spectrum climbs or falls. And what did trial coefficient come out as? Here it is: 0.92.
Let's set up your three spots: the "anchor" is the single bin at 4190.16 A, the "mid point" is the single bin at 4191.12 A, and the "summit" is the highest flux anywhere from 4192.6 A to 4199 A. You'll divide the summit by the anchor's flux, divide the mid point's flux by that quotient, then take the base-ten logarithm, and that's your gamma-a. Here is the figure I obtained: 0.72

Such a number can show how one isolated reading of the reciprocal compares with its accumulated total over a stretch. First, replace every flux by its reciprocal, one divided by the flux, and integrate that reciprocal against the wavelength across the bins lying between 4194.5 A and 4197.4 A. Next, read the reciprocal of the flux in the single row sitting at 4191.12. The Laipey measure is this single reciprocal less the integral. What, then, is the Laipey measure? -0.27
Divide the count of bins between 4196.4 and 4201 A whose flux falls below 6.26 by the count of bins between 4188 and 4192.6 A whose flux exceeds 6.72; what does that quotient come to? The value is 3.0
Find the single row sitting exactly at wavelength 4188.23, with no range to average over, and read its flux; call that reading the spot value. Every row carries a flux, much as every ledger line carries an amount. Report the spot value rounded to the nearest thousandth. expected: 5.259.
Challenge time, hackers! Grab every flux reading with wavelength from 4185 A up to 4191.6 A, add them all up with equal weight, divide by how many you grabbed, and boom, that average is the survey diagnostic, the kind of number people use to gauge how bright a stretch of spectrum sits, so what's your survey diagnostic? 6.1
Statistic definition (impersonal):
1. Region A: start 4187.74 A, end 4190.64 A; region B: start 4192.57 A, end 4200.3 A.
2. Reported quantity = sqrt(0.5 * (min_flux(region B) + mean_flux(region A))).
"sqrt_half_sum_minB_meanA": 2.33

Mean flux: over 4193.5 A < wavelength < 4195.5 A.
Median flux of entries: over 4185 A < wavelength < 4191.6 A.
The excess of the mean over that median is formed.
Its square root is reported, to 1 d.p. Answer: 1.0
